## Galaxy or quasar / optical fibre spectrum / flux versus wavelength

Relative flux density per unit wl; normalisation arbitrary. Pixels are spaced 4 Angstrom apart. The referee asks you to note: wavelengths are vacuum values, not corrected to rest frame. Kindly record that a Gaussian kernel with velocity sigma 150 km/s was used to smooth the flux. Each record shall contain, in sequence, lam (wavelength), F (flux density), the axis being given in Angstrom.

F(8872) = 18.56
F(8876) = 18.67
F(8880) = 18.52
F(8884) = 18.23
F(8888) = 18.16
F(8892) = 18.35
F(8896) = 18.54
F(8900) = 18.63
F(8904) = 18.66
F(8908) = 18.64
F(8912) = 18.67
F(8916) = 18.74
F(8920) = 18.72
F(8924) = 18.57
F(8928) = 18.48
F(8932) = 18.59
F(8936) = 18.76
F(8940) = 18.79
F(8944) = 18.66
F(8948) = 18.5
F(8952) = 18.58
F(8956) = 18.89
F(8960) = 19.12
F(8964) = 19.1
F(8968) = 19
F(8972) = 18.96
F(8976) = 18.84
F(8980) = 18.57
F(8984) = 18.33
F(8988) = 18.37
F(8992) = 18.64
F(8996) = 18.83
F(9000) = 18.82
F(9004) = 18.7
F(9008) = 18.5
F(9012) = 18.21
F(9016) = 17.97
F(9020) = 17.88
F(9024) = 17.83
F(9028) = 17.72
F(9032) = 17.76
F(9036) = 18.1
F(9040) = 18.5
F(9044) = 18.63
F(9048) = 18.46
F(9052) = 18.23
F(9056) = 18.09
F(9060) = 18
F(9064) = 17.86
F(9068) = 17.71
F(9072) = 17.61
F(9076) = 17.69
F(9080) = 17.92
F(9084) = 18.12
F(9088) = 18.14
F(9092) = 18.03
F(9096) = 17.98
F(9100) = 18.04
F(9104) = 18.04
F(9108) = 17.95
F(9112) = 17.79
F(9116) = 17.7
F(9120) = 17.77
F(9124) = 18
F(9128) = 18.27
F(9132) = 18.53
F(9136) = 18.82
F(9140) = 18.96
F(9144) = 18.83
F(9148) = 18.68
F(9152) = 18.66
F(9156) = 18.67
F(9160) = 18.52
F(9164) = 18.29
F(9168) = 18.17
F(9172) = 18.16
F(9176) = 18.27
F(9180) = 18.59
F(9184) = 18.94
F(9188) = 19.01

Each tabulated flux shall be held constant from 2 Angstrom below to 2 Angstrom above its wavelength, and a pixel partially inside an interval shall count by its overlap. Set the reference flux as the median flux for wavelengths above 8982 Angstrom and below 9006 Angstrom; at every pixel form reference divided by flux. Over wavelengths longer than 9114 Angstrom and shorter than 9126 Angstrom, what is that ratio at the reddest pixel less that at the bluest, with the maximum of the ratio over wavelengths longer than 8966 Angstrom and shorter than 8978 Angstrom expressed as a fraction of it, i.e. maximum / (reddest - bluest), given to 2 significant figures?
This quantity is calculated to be -56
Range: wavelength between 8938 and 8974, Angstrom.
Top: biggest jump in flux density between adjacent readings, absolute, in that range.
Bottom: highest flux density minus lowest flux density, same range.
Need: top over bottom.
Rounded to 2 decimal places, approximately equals 0.50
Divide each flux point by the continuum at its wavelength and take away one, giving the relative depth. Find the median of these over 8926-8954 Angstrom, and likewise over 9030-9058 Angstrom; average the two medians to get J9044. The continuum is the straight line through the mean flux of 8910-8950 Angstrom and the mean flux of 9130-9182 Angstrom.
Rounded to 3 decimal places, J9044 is -0.011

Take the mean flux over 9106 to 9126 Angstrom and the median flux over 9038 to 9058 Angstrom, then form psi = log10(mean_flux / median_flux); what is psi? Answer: -0.015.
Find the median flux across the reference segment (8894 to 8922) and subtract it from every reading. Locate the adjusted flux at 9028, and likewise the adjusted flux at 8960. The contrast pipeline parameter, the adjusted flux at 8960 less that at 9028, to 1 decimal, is 1.4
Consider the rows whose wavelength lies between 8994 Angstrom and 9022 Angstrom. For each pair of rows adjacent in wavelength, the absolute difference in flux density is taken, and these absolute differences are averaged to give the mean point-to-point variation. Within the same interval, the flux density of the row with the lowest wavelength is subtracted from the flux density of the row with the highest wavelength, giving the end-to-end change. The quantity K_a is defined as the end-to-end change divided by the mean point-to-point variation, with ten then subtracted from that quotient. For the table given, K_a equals -16.0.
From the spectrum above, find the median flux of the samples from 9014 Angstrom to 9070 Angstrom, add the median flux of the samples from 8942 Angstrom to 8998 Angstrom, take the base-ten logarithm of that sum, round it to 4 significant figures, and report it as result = 1.565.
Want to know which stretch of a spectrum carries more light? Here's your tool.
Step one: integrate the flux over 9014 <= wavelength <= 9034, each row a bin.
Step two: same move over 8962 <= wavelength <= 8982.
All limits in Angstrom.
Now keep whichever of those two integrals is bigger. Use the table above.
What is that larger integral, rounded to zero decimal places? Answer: 378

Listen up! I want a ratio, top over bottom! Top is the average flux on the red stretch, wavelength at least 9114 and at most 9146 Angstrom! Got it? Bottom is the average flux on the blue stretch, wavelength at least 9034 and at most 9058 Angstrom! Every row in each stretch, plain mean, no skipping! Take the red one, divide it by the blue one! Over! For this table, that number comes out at 1.00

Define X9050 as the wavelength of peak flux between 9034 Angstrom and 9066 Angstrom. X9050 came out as 9044 Angstrom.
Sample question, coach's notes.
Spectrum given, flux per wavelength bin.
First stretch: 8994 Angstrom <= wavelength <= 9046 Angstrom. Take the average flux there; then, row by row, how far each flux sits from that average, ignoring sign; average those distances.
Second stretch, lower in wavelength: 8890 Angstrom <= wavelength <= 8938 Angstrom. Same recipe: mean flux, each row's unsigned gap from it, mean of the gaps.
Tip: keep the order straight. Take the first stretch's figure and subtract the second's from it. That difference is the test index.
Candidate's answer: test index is 0.28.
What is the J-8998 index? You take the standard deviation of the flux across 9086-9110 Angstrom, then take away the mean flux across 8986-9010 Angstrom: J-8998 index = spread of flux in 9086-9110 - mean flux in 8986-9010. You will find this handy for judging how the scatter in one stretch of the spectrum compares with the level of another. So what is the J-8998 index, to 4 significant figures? -18.58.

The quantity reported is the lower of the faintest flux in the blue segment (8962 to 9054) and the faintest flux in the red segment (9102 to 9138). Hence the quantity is 17.70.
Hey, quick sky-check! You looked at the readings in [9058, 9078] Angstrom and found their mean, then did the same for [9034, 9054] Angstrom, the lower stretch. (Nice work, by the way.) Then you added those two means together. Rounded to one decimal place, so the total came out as 36.2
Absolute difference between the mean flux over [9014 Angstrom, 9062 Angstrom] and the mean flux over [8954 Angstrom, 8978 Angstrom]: 0.89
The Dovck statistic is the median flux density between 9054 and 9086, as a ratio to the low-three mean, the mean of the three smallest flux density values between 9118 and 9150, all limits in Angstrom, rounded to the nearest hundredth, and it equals 0.99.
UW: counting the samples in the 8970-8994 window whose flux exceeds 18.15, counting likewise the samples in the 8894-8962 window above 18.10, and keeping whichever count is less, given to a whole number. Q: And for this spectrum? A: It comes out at 6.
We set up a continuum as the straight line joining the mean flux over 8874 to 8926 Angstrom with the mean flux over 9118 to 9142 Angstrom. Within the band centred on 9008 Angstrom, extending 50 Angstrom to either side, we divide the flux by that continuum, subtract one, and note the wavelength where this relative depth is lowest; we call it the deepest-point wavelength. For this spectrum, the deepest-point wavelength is 9028 Angstrom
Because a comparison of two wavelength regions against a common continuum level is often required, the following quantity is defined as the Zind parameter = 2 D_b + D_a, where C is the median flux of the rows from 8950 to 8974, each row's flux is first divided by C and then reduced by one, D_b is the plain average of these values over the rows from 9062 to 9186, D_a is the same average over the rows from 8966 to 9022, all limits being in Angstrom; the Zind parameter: -0.103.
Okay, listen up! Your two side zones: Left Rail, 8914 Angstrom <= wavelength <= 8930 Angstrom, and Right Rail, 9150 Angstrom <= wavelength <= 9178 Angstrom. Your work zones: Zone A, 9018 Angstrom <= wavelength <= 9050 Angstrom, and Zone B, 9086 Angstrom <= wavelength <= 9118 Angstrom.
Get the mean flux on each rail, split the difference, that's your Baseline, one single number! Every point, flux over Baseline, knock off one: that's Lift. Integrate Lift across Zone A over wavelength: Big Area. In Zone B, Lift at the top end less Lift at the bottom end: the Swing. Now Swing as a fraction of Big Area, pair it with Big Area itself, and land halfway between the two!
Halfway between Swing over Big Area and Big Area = -0.3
